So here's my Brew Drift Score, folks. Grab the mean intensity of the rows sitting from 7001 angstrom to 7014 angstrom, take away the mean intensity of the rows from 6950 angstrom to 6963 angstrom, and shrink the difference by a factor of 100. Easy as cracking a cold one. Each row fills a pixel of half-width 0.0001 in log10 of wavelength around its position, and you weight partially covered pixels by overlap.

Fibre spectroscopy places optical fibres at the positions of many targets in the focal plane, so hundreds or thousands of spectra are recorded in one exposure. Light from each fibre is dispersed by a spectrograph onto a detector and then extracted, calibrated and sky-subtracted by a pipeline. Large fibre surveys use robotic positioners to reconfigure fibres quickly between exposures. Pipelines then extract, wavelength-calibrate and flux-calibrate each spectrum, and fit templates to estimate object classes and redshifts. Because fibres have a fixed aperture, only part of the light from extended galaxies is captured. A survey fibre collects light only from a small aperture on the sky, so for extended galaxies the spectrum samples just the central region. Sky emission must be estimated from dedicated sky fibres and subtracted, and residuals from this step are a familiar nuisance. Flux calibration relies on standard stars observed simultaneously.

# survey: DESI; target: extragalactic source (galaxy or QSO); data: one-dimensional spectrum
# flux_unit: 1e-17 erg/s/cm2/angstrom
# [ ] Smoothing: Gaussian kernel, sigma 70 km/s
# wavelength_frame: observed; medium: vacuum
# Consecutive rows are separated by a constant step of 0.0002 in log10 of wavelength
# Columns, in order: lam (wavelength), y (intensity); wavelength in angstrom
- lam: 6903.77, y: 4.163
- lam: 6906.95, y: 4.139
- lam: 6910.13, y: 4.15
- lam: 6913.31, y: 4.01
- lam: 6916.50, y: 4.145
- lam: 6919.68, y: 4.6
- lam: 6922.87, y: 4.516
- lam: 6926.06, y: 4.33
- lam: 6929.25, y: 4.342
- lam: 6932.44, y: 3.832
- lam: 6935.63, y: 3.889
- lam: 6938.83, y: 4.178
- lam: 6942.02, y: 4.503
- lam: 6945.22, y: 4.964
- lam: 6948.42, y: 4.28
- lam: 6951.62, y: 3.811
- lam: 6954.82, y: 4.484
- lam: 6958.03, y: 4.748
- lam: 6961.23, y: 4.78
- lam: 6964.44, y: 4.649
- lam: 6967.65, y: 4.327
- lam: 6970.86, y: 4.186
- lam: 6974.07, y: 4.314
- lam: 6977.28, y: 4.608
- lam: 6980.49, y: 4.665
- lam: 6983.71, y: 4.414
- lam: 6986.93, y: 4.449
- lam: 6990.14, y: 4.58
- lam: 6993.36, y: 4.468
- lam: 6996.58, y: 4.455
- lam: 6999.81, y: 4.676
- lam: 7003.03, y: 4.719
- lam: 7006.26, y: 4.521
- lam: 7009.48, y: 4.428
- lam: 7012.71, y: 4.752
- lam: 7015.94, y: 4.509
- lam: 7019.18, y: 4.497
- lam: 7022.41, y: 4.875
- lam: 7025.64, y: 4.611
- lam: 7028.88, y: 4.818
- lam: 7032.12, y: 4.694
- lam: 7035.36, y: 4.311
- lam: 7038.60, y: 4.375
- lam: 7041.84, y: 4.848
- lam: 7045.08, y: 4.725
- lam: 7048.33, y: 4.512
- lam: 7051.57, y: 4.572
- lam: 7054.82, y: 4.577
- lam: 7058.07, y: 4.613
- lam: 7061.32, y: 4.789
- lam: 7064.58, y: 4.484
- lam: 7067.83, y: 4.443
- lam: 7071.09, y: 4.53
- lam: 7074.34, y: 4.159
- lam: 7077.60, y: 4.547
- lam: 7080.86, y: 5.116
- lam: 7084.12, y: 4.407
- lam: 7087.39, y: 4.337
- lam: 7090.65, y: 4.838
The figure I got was 0.0015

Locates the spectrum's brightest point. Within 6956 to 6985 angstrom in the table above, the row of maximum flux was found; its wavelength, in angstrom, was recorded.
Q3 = 6961.23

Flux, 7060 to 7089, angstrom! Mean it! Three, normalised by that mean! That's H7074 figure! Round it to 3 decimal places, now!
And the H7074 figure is 0.662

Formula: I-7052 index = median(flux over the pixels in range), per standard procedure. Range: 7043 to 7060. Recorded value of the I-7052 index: 4.58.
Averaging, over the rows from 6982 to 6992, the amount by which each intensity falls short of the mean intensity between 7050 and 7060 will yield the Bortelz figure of 0.11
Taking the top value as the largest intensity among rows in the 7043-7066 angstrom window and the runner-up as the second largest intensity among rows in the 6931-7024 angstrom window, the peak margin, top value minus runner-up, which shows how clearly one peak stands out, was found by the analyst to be -0.1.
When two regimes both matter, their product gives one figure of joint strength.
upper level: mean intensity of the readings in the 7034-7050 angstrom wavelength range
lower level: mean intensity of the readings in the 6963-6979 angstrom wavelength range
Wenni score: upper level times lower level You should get 20.1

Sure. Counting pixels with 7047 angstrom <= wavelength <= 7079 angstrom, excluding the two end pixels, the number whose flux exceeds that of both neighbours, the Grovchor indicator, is 2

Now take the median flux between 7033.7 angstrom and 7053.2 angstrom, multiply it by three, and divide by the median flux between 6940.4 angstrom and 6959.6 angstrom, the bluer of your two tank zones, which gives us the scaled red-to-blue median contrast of 3.03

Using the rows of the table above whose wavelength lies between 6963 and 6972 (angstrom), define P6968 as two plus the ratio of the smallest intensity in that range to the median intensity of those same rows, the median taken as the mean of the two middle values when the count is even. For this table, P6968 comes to 2.97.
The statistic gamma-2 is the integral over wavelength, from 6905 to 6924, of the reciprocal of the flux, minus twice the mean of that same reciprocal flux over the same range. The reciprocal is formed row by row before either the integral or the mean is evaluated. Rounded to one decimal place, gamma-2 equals 4.0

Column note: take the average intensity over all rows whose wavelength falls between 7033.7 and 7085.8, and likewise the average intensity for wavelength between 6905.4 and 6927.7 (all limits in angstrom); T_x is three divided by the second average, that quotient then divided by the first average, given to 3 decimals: 0.154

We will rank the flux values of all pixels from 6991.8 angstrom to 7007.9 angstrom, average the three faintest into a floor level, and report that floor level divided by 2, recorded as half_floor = 2.24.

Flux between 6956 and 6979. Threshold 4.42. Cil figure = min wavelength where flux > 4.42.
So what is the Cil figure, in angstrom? 6958.03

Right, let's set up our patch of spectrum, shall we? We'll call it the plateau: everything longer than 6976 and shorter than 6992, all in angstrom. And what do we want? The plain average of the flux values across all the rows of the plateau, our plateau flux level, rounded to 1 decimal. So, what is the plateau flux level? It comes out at 4.5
